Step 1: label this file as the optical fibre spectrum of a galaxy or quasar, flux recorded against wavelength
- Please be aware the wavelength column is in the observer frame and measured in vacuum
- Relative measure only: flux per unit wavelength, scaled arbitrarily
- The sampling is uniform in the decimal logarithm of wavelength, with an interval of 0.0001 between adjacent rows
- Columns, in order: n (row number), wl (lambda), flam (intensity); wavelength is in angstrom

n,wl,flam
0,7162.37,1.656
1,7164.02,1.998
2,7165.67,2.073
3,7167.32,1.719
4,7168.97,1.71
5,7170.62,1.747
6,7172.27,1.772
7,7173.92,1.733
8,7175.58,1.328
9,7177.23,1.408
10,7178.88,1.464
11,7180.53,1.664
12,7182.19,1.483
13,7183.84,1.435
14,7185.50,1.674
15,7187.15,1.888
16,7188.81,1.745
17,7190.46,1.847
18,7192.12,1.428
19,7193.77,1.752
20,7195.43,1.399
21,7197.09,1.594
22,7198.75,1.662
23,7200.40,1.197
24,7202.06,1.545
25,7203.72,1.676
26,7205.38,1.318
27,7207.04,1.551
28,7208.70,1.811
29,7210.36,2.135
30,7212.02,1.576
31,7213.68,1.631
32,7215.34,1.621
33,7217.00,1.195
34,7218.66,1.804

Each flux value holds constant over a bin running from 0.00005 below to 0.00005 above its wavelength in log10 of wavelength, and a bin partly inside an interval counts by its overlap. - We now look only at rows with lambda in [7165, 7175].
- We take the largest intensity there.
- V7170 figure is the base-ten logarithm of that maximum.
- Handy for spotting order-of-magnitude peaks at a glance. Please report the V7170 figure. 0.32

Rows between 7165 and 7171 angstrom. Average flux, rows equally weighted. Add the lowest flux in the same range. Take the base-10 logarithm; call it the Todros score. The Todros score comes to 0.547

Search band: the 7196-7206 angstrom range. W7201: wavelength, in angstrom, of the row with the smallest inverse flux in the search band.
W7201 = 7203.72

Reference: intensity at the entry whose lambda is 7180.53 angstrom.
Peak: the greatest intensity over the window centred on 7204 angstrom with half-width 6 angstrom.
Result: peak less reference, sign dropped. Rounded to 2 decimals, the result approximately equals 0.15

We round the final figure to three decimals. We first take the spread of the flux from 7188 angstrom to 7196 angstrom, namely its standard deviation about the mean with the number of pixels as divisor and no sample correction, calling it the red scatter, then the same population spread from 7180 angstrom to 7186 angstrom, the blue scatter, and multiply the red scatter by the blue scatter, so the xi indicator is 0.020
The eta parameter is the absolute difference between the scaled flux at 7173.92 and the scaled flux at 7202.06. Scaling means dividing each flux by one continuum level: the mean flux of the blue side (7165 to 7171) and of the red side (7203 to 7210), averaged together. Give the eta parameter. 0.11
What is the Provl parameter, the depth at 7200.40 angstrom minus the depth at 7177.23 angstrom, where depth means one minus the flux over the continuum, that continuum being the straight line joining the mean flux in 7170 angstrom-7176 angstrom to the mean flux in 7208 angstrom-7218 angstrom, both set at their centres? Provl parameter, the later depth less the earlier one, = 0.13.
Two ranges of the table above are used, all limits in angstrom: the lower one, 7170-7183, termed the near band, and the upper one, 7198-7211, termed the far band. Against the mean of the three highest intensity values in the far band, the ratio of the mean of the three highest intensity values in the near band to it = 0.93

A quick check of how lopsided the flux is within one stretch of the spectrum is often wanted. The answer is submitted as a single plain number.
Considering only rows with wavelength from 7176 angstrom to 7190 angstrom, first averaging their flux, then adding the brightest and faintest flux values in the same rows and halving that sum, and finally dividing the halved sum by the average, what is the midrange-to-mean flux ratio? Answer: 1.03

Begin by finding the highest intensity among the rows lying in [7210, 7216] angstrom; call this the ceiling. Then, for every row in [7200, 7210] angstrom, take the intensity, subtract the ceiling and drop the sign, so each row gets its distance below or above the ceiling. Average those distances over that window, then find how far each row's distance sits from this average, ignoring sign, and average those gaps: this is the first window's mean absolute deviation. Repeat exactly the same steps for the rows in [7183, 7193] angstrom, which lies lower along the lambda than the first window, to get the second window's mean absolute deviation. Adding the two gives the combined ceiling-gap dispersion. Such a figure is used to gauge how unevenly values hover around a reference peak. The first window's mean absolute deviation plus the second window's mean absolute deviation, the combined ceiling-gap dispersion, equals 0.33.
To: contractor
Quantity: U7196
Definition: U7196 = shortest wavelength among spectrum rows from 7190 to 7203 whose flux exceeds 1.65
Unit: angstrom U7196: 7190.46 angstrom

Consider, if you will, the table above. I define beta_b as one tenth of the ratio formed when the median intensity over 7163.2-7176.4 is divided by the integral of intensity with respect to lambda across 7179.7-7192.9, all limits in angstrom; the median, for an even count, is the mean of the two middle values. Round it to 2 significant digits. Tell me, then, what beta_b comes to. 0.0080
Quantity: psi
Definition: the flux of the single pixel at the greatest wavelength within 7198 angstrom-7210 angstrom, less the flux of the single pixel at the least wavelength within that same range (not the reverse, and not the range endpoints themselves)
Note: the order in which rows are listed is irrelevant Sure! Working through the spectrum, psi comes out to 0.15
